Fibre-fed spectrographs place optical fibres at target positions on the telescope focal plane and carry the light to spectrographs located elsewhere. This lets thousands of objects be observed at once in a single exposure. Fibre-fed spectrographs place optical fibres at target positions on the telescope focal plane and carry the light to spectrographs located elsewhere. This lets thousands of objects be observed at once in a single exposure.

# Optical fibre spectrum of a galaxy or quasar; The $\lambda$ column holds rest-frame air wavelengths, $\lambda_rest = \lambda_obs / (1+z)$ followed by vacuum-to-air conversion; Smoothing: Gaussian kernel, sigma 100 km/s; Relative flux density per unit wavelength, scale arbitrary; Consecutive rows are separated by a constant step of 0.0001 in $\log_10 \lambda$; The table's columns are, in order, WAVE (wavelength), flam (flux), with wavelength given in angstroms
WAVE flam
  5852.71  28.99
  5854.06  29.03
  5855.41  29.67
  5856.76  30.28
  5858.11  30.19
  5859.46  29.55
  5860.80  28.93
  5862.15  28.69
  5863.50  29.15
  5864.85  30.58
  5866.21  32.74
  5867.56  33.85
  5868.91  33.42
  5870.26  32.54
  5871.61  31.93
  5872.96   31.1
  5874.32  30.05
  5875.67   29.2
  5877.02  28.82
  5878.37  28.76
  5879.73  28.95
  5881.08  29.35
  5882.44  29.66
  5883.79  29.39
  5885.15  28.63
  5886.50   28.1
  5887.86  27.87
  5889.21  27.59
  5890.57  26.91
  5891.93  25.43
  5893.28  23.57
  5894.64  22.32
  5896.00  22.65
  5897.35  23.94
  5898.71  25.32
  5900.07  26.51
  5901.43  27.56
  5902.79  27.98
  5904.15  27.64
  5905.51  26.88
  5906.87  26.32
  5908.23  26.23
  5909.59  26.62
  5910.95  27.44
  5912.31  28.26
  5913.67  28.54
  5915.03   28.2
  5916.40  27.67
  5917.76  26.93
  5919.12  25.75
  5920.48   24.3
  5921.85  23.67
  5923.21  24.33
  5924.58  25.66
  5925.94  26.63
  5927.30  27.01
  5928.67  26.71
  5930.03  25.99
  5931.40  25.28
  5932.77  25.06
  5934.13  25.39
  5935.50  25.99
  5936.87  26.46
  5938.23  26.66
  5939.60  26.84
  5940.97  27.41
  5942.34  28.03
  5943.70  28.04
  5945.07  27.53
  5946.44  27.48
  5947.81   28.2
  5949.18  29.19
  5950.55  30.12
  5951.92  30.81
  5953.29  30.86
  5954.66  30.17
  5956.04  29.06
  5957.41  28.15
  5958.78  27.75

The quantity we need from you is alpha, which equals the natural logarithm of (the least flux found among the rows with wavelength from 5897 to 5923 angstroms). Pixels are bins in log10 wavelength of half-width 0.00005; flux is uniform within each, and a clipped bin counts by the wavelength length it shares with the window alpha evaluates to 3.16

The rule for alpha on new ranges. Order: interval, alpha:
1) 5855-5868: 3.36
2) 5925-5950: 3.22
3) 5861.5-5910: 3.11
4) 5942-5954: 3.31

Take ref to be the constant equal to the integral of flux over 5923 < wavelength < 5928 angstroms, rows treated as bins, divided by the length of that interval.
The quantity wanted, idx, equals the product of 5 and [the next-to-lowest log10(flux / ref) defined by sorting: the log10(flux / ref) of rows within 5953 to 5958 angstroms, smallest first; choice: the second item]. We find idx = 0.24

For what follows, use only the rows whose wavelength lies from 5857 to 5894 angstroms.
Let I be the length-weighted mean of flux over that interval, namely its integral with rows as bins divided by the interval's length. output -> 29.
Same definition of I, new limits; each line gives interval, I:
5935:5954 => 28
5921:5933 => 26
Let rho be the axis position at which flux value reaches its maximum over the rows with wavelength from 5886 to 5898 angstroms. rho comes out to 5886.50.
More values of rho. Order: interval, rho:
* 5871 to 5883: 5871.61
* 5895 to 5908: 5902.79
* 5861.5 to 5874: 5867.56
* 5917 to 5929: 5927.30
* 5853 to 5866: 5864.85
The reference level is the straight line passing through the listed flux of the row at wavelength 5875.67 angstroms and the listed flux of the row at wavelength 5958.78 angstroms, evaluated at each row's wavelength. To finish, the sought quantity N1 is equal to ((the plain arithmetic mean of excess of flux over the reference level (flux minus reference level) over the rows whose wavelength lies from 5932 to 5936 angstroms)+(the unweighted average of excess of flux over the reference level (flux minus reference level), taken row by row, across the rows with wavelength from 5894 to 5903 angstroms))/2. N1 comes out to -3.2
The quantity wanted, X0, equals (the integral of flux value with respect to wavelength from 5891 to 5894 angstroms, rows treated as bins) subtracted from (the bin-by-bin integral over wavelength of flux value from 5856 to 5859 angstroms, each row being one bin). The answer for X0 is 16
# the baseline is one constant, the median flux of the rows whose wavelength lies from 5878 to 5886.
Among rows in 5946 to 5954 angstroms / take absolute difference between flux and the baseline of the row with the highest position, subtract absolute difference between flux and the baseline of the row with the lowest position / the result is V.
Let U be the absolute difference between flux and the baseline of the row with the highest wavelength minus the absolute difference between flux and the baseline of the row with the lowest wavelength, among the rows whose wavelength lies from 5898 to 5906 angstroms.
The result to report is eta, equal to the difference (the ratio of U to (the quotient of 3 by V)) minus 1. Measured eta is -1.0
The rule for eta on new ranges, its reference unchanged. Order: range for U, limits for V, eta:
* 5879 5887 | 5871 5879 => -1.7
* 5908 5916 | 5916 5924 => -3.2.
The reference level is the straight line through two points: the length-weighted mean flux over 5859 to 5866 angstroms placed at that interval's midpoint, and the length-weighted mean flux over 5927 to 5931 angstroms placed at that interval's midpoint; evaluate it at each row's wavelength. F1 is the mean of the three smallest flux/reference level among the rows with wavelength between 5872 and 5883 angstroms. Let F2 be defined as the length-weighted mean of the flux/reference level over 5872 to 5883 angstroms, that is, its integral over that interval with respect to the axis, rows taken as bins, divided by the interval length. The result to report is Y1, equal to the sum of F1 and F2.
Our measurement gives 2.02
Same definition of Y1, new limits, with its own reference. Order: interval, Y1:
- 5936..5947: 2.08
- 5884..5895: 1.78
